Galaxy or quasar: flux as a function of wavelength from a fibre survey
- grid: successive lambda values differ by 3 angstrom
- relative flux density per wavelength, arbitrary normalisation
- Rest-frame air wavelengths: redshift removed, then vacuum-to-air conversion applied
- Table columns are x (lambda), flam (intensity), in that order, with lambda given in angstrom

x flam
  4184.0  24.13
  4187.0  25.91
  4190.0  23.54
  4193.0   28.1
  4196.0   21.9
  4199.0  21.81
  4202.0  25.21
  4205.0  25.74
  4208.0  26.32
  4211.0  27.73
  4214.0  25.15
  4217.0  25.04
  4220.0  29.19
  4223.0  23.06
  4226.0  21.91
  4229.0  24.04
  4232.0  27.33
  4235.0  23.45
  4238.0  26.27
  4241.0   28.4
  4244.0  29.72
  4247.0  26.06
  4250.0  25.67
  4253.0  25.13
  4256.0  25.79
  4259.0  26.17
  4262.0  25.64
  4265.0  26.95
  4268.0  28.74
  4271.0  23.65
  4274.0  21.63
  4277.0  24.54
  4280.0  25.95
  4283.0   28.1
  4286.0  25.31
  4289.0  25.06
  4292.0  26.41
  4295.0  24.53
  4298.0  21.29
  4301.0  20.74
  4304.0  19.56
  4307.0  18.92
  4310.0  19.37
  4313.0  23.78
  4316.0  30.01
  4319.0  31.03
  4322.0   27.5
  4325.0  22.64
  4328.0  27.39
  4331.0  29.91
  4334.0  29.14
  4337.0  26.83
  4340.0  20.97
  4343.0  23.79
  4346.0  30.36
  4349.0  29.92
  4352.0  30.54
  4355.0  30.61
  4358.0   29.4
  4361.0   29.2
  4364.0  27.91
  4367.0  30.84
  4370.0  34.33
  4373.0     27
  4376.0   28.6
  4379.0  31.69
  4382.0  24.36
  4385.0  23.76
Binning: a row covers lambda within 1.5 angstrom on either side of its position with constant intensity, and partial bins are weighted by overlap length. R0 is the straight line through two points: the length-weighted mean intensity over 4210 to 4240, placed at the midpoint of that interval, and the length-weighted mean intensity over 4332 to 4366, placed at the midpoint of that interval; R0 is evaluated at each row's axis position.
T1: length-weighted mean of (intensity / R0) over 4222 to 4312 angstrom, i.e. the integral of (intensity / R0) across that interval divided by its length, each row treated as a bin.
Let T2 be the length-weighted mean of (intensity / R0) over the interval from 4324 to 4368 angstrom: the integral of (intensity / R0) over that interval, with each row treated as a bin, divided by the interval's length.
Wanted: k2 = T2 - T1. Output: 0.057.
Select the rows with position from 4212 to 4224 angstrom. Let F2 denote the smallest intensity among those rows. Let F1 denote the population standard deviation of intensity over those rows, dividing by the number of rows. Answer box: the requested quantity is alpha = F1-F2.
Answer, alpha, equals -20.8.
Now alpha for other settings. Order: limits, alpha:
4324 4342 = -17.7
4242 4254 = -23.3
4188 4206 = -19.6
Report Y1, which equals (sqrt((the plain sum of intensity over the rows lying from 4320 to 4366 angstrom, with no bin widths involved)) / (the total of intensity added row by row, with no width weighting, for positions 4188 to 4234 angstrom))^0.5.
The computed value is 0.233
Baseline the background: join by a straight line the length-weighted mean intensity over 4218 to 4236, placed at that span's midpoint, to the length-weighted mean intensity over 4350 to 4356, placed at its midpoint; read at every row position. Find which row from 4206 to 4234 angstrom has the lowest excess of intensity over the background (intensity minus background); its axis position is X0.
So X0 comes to 4226.0 angstrom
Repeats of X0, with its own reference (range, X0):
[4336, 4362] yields 4340.0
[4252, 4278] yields 4274.0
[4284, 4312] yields 4307.0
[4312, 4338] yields 4325.0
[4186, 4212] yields 4199.0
